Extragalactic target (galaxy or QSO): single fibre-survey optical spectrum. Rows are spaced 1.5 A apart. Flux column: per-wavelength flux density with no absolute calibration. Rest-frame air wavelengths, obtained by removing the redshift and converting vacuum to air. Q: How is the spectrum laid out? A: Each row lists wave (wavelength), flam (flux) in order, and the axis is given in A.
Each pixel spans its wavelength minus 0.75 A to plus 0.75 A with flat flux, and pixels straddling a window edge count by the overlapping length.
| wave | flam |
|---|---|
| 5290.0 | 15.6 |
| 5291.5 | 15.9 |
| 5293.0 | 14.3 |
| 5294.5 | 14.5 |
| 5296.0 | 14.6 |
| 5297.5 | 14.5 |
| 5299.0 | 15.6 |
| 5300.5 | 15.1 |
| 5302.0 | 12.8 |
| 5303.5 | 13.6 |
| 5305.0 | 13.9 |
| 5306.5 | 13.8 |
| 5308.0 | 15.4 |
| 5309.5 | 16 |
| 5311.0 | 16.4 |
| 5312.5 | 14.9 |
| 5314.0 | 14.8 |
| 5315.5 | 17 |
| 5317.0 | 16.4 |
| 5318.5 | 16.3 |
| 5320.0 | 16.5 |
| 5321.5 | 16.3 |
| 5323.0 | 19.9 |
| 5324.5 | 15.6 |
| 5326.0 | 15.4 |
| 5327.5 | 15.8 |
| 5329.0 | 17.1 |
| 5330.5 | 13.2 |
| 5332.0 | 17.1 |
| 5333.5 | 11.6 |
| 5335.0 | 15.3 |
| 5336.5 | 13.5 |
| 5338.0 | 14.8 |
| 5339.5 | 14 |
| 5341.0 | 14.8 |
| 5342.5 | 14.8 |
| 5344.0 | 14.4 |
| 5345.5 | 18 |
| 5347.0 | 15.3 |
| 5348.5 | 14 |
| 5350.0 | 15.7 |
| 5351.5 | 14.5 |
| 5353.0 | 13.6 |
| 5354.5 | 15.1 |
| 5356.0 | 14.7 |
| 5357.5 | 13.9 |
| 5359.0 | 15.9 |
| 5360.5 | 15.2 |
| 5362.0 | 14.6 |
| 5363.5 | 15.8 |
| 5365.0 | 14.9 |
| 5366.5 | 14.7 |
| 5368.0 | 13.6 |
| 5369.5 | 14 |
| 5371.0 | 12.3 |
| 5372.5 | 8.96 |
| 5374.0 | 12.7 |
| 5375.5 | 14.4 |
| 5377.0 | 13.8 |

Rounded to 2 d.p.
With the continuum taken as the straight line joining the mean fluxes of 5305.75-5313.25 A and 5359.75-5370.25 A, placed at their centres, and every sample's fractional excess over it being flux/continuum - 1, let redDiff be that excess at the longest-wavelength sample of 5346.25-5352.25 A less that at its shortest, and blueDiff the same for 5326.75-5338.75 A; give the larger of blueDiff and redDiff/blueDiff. 0.86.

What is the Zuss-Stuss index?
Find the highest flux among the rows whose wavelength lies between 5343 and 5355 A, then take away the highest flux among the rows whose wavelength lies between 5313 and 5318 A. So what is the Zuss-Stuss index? 1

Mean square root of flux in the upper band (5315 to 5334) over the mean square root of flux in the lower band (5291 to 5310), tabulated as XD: 1.05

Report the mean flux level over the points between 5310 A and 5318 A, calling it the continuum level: 15.9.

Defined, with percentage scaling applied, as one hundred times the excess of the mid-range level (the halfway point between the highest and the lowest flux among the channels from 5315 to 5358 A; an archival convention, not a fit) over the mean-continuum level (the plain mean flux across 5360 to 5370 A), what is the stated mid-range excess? 106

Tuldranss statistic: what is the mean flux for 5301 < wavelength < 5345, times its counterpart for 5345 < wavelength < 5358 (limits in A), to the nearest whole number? 228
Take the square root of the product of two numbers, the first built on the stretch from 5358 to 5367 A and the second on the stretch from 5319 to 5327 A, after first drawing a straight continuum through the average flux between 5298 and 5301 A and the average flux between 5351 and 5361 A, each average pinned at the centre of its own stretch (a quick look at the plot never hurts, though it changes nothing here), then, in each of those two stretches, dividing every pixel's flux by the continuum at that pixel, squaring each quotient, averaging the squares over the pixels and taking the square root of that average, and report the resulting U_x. 1.08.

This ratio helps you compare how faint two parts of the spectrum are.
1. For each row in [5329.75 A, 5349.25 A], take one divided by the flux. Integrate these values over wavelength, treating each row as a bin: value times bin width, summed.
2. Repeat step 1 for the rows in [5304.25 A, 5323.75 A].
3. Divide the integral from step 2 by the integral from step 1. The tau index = 0.92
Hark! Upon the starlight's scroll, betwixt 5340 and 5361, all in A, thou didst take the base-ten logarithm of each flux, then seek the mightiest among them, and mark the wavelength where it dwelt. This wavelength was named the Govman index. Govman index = 5345.5 A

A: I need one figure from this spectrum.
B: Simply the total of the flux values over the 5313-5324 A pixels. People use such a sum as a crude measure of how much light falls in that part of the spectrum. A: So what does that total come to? 117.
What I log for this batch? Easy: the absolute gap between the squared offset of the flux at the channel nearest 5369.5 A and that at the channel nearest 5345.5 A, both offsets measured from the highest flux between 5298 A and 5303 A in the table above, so 3.2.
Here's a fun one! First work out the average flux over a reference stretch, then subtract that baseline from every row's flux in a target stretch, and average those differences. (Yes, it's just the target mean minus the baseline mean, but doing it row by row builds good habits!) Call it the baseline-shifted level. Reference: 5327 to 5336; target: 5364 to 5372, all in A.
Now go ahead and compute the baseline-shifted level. -1.1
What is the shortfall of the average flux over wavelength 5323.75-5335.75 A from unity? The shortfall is -14.1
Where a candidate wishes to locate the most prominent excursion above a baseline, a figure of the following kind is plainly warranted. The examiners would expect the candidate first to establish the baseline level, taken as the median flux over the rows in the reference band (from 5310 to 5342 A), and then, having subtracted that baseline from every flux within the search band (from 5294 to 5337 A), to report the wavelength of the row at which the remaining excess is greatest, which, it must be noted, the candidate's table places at 5323.0 A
